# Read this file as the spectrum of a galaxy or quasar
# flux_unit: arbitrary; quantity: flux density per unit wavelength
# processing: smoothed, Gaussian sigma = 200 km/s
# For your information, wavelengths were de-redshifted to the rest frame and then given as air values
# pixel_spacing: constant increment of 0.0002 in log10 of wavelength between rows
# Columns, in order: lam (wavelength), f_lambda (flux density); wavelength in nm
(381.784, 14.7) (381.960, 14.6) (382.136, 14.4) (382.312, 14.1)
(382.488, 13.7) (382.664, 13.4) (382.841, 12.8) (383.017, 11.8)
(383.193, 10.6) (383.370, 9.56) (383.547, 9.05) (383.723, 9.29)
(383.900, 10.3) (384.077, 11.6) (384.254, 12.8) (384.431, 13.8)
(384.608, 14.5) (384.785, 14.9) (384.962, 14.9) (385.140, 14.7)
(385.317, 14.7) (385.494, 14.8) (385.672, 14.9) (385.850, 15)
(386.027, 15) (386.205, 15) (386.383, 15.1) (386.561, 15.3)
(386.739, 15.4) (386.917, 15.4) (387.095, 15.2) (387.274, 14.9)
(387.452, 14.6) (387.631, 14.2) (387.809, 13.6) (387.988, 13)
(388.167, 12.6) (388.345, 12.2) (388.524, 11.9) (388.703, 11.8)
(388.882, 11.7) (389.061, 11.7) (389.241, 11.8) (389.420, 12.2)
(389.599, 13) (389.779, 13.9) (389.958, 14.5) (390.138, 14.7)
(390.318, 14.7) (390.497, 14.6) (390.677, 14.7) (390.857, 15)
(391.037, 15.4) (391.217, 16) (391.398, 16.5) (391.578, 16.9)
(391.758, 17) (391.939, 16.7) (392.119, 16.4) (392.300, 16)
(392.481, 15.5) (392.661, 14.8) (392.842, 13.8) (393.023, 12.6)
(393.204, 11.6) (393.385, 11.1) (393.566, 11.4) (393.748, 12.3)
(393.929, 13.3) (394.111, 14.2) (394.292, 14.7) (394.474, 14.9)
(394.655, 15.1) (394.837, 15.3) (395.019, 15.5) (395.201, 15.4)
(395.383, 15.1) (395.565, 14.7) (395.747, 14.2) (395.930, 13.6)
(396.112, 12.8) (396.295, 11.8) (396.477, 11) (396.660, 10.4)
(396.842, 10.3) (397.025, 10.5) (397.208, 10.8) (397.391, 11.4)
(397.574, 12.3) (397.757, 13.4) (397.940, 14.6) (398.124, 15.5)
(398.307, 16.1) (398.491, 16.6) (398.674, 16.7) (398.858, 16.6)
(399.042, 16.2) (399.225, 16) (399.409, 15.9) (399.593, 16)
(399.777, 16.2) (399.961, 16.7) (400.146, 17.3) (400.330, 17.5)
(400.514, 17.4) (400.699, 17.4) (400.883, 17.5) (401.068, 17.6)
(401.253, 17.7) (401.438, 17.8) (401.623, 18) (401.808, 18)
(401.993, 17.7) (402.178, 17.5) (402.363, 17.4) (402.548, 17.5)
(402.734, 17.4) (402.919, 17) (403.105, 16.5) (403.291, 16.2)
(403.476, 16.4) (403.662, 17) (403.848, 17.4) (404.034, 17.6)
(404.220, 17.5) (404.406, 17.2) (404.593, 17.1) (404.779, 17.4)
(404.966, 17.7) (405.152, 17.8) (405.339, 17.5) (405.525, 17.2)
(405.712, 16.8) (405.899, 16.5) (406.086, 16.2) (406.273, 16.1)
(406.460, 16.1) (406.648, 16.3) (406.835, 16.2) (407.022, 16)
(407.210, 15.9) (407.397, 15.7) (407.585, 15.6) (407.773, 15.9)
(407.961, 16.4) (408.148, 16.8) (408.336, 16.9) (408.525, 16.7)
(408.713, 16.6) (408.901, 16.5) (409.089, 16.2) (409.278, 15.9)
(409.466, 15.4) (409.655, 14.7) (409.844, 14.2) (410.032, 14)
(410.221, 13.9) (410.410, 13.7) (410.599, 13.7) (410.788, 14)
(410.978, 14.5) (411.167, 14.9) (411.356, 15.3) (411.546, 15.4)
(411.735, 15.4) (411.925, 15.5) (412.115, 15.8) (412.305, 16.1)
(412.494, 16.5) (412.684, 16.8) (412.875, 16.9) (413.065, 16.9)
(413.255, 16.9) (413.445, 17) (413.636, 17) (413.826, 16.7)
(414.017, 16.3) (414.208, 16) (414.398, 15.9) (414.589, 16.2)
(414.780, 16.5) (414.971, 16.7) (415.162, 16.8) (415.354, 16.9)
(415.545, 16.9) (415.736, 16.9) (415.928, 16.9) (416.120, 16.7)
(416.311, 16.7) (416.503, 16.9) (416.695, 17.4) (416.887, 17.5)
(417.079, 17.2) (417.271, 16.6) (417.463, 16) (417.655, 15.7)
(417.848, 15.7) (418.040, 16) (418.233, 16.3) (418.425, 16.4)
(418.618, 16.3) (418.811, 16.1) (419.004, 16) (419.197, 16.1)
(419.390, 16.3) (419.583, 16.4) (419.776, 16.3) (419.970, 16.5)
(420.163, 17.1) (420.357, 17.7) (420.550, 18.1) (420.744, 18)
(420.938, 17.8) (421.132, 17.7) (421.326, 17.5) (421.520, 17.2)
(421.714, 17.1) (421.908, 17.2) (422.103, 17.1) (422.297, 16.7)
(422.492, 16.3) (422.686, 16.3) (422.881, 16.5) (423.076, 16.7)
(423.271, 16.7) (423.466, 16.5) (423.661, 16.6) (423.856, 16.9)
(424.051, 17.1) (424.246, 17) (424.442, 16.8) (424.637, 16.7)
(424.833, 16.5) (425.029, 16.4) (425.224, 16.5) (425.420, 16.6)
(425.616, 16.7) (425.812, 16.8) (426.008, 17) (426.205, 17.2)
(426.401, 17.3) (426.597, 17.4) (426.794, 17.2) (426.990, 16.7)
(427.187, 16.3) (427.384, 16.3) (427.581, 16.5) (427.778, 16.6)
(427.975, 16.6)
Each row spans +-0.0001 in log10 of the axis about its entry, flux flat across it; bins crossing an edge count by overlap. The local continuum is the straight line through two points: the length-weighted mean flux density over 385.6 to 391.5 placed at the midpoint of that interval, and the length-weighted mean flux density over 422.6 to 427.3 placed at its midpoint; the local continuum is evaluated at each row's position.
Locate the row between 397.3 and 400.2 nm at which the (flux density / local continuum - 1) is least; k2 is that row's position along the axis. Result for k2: 397.391 nm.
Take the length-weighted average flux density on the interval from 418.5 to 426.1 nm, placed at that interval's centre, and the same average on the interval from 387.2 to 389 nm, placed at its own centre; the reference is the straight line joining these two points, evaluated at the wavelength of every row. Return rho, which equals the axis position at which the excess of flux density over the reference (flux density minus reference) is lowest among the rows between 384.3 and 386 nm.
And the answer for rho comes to 384.431 nm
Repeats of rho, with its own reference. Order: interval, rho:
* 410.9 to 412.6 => 410.978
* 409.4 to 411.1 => 410.599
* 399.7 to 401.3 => 399.777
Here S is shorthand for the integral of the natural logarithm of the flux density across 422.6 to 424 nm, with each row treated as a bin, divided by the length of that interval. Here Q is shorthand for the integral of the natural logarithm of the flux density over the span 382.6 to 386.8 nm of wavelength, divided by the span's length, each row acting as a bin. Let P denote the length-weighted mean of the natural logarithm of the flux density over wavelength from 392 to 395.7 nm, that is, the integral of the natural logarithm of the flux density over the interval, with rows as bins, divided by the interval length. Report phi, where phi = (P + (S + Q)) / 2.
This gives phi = 4.02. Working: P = 2.65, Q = 2.57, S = 2.81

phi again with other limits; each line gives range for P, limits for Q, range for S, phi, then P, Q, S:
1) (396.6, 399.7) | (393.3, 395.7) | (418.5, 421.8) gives 4.05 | 2.63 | 2.64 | 2.83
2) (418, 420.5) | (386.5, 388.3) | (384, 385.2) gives 4.04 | 2.80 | 2.66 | 2.63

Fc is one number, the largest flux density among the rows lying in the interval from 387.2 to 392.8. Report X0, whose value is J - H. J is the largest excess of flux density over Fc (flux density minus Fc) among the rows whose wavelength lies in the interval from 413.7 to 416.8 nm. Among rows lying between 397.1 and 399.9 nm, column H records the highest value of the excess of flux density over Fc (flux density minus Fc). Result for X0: 0.7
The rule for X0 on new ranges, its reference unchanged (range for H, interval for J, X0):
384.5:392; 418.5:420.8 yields 1.1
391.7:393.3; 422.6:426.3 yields 0.2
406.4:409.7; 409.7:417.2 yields 0.6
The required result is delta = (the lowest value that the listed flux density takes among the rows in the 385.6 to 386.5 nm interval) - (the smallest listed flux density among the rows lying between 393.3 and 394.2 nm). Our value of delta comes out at 4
